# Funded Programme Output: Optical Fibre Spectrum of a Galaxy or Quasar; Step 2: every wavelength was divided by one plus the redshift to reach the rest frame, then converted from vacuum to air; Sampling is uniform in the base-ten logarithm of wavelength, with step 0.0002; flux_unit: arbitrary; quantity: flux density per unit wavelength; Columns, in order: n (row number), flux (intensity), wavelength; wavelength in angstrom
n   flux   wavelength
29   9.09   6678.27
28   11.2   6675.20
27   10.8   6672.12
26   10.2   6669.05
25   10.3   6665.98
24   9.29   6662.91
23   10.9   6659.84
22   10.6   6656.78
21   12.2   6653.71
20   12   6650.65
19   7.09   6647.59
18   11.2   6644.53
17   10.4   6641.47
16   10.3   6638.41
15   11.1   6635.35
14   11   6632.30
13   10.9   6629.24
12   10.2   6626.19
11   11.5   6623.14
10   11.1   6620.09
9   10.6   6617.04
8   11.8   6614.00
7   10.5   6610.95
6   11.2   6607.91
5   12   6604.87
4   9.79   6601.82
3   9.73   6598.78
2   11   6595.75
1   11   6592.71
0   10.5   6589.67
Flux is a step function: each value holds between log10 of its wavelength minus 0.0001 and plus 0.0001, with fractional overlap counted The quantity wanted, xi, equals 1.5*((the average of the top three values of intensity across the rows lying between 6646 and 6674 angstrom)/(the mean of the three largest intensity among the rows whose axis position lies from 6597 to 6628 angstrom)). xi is 1.49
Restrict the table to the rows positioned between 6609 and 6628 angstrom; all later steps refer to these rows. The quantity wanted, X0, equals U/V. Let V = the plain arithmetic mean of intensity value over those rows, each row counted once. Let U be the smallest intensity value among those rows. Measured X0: 0.93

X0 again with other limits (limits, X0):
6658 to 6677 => 0.89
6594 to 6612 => 0.91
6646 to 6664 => 0.69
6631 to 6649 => 0.70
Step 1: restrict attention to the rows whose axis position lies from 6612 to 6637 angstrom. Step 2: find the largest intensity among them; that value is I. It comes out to 11.8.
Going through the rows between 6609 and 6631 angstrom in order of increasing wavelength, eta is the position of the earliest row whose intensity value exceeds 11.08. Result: 6614.00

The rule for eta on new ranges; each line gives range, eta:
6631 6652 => 6635.35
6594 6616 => 6604.87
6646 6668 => 6650.65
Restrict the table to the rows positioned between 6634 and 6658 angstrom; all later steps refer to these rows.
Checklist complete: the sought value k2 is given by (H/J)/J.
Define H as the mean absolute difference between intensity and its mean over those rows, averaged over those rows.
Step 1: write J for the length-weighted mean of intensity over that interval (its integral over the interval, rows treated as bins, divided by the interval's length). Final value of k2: 0.009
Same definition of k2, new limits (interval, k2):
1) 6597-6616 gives 0.007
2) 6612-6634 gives 0.003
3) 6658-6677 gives 0.005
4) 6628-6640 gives 0.002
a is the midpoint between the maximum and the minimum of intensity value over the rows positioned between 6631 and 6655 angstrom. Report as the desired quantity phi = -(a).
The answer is -9.6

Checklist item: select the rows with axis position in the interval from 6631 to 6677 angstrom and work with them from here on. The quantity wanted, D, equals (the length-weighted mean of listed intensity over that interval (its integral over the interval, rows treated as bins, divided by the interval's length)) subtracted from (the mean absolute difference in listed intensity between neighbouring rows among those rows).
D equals -9.4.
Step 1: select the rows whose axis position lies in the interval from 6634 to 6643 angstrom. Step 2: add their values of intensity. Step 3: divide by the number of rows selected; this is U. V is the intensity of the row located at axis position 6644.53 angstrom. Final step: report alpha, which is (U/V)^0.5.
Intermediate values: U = 10.6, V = 11.2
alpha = 0.97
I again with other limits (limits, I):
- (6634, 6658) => 12.2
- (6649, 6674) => 12.2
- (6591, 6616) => 12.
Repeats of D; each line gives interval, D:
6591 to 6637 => -10.1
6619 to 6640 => -10.3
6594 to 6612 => -9.7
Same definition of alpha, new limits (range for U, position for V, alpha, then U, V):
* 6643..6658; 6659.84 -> 0.99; 10.6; 10.9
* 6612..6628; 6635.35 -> 1.00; 11.0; 11.1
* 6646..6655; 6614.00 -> 0.94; 10.4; 11.8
